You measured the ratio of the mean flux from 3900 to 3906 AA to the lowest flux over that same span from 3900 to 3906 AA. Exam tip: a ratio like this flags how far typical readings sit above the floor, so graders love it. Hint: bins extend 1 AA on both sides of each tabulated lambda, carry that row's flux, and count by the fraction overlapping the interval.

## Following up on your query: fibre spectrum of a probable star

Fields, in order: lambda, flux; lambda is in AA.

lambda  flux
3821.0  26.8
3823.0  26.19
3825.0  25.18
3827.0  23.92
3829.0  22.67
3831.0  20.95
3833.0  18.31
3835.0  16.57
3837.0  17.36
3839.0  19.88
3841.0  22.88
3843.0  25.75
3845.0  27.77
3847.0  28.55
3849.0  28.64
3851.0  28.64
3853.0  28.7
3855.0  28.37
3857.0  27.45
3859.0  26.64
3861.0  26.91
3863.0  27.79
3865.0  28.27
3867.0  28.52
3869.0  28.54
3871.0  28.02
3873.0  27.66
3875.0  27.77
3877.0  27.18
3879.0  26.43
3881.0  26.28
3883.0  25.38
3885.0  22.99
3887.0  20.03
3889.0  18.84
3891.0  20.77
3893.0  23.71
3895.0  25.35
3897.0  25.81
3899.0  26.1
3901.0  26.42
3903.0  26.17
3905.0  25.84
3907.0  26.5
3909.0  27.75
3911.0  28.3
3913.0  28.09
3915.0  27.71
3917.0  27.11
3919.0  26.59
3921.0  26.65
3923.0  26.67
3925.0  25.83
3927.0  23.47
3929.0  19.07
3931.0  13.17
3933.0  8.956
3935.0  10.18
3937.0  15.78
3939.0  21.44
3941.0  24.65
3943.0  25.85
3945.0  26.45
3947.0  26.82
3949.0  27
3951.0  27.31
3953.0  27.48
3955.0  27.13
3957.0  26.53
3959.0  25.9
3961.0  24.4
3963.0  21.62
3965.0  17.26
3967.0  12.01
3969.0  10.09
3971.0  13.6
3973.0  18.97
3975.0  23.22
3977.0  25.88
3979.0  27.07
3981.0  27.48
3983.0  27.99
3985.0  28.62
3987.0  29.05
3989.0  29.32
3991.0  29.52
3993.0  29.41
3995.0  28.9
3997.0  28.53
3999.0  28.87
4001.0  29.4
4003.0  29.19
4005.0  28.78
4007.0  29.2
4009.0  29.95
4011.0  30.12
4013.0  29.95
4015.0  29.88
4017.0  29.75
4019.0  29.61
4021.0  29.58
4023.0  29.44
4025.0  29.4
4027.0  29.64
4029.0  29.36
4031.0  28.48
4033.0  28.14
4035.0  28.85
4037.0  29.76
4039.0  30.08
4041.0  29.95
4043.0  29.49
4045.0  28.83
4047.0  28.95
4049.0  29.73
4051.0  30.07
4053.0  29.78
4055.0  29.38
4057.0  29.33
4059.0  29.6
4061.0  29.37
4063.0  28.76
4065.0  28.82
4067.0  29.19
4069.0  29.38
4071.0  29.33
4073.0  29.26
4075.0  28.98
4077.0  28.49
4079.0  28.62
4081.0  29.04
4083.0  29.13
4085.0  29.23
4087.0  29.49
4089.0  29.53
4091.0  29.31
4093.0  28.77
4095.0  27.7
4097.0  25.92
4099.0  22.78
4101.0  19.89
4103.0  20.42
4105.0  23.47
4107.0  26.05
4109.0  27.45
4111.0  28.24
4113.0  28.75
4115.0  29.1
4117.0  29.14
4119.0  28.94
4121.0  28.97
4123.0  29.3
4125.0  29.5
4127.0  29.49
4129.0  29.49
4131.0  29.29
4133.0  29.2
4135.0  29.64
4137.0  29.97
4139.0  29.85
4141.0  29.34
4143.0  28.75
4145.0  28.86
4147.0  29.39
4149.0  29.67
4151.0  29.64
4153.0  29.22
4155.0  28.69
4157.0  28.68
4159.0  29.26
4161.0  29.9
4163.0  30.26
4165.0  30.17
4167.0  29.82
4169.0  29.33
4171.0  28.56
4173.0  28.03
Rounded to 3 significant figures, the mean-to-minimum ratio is 1.01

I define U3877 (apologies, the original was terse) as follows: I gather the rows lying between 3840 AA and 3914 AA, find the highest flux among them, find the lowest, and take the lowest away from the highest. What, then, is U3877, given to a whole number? 10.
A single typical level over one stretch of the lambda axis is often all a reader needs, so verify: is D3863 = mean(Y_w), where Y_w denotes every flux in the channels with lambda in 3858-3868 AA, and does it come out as 27.6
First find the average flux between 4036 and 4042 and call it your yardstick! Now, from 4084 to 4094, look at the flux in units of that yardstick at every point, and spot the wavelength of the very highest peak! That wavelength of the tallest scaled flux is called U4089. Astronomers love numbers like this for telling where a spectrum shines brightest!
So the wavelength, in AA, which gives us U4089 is 4089.0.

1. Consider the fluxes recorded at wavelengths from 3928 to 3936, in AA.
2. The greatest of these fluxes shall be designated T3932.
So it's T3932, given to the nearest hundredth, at 19.07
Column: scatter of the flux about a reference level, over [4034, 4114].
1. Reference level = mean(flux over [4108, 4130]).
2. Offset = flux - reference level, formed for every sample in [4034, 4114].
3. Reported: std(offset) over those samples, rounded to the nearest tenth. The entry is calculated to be 2.4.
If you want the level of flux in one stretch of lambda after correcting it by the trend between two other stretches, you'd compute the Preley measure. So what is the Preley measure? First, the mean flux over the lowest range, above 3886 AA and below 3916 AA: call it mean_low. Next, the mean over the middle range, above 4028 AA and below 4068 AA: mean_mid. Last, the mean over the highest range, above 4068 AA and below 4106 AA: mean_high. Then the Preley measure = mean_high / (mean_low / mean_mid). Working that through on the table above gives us 31.8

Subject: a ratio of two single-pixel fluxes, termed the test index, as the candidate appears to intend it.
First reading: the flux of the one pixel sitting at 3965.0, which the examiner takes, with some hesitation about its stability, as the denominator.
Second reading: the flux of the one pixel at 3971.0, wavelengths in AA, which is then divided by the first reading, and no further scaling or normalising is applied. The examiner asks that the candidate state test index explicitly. 0.8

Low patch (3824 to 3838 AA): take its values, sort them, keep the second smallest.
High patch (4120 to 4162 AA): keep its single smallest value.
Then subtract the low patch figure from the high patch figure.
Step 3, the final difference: 11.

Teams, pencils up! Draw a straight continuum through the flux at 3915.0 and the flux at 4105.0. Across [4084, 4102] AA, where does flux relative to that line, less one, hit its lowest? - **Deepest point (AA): 4101.0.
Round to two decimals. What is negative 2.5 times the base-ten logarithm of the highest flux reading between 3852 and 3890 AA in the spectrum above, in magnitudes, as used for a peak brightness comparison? -3.64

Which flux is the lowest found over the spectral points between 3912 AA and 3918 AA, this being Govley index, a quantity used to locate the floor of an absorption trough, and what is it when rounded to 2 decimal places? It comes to 27.11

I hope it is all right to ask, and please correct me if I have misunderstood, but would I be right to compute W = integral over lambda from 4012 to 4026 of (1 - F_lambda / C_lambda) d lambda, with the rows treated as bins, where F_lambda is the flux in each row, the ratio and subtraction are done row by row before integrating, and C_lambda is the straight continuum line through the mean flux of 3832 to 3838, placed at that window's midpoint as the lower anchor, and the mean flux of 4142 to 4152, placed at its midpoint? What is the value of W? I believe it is -3.0 AA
